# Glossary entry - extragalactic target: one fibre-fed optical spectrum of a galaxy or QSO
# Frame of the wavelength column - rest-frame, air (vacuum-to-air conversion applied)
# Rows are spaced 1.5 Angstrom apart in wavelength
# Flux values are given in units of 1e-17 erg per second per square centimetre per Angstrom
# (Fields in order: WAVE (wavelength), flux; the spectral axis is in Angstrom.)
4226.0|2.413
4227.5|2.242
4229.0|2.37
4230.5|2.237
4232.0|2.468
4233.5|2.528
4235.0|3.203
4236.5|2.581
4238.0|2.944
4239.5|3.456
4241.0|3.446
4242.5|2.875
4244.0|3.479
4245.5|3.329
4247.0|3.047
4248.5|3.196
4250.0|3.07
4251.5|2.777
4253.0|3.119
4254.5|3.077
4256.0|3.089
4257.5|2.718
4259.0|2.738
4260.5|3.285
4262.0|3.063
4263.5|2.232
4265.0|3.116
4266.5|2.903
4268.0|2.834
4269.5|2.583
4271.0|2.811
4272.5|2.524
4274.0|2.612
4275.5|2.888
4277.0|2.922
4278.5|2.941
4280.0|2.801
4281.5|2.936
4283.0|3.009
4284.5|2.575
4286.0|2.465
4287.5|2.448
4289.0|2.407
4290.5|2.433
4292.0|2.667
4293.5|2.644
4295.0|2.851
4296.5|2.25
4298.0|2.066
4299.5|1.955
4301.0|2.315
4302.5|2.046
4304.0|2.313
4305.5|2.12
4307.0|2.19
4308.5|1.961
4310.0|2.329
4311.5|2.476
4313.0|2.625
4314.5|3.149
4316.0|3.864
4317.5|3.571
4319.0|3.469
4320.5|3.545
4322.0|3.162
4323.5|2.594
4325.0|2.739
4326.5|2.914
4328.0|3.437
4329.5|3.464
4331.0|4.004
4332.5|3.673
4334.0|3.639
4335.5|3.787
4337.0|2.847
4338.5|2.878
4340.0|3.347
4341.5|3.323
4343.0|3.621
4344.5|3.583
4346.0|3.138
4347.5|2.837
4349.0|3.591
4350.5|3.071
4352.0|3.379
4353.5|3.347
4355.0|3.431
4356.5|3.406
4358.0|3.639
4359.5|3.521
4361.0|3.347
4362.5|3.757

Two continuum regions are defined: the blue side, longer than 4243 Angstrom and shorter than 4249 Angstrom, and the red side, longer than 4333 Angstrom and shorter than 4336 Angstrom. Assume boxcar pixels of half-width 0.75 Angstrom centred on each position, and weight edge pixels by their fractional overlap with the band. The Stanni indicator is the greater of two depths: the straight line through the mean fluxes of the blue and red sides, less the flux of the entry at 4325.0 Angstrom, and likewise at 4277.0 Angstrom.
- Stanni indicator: 0.92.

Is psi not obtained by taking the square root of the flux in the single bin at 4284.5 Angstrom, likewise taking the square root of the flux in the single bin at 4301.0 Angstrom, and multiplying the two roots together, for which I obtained 2.4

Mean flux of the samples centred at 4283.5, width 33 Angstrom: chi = 2.6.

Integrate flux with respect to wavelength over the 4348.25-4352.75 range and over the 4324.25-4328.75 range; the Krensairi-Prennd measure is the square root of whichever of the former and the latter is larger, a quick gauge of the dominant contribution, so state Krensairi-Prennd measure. 3.88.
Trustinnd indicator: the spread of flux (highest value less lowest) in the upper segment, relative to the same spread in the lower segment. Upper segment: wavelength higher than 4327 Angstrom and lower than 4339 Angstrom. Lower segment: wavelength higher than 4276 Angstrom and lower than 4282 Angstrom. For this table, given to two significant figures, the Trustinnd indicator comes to 8.3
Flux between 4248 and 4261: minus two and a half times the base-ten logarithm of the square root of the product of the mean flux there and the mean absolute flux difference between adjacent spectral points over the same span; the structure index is 0.2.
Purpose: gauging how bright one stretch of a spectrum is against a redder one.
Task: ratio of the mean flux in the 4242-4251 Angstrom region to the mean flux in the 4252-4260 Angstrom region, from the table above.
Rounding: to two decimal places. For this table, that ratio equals 1.07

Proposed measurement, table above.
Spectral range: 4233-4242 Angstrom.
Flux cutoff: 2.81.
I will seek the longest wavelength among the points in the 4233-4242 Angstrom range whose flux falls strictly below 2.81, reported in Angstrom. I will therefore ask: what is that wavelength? 4236.5 Angstrom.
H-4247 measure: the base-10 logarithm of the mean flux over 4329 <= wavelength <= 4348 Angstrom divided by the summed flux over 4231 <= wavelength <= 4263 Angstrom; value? -1.27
